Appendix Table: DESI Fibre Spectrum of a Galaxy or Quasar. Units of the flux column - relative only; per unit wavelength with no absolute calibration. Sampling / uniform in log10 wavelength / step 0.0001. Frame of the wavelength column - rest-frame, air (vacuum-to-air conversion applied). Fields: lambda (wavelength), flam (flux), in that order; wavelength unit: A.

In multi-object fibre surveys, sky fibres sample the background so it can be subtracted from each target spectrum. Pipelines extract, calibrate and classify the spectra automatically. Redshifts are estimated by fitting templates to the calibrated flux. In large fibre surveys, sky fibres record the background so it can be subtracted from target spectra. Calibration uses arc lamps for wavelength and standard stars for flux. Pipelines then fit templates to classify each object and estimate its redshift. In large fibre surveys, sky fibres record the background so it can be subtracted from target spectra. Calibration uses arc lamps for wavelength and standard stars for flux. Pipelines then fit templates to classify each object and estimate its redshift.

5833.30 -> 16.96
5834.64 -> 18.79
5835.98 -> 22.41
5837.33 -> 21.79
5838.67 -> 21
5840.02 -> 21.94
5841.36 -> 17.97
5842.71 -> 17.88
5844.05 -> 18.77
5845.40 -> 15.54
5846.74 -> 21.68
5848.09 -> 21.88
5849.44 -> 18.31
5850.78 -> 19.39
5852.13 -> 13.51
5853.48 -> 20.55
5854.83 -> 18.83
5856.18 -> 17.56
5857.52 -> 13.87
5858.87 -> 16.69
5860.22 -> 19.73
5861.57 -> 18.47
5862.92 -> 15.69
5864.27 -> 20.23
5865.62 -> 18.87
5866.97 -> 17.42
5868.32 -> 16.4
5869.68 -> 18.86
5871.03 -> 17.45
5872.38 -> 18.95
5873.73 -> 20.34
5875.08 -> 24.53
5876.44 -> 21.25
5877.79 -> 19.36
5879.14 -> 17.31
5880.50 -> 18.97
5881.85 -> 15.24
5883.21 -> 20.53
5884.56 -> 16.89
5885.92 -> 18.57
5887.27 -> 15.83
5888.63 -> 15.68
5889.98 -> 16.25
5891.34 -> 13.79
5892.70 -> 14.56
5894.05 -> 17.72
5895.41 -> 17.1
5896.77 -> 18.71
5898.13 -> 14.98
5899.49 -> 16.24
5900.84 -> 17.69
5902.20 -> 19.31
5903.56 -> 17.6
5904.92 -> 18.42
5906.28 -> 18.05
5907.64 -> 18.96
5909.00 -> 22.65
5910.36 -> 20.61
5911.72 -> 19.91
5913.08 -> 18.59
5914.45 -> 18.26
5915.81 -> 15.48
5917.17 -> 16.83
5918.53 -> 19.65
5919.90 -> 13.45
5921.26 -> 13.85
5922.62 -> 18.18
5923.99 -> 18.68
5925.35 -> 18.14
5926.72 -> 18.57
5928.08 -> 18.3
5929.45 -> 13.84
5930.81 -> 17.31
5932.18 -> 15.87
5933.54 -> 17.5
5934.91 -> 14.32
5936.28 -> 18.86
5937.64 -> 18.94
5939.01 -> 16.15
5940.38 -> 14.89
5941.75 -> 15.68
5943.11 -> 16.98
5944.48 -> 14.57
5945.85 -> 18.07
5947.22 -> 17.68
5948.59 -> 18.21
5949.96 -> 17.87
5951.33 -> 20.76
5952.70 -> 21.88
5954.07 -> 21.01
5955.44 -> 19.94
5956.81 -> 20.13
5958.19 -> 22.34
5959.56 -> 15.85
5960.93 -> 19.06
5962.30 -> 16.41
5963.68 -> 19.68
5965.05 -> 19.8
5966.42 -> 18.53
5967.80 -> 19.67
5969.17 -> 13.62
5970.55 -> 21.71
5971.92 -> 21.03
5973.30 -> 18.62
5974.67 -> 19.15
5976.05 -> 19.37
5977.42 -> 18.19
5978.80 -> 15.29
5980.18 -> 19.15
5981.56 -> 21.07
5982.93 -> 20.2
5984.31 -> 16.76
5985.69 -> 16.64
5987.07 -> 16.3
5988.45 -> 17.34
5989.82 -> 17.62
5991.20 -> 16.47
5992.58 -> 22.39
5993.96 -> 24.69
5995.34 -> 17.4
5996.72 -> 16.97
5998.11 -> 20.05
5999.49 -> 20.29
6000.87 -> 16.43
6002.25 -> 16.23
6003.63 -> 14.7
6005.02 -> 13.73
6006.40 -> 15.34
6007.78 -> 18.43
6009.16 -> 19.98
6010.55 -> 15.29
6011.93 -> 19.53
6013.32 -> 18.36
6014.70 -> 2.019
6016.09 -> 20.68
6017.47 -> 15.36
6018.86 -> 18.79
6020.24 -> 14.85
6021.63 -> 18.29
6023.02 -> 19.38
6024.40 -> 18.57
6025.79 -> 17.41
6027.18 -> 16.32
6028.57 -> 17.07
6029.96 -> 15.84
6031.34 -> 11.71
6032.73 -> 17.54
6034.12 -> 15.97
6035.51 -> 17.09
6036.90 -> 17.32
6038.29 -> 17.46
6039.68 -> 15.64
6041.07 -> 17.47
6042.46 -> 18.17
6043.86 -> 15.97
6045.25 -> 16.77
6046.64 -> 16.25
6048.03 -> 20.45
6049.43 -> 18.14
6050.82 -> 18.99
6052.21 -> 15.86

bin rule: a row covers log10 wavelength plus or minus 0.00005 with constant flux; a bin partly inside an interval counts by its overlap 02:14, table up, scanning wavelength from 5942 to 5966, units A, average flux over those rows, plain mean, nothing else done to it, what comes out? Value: 18.8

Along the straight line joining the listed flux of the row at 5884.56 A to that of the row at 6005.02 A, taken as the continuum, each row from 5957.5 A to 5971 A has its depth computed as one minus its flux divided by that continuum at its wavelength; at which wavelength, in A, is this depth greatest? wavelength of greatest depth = 5969.17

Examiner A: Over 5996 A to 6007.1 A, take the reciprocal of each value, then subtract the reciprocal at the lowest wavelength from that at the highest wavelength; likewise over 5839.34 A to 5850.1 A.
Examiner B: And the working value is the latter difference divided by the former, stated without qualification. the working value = 1.4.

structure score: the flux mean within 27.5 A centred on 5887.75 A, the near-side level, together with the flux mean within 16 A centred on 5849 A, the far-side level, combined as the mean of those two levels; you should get 18.0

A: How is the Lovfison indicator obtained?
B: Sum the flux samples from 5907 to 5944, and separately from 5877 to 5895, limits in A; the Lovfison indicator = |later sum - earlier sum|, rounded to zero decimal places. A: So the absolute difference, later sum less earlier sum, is 250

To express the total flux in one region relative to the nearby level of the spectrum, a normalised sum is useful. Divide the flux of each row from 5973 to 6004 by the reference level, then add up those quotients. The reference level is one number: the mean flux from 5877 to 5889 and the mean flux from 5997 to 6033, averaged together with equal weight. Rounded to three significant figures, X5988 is 24.6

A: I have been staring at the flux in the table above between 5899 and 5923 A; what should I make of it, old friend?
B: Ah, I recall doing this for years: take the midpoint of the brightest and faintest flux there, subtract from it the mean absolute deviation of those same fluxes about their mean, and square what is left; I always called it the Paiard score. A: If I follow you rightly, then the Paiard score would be 269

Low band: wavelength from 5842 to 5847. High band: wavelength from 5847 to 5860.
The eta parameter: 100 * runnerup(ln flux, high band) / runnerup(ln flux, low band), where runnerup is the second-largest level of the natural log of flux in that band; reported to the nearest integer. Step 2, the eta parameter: 103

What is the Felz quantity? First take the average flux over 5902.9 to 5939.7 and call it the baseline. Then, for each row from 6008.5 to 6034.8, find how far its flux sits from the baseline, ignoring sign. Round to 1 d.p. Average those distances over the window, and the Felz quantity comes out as 2.5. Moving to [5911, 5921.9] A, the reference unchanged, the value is 2.1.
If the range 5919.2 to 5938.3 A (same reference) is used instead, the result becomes 1.7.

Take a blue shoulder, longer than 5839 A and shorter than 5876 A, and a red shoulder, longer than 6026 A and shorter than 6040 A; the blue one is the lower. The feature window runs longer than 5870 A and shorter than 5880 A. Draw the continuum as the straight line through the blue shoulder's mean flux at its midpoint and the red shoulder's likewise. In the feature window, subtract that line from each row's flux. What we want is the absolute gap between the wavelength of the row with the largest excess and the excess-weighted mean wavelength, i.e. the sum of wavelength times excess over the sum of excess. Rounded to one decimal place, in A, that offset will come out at 0.2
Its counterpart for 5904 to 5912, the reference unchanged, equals 0.5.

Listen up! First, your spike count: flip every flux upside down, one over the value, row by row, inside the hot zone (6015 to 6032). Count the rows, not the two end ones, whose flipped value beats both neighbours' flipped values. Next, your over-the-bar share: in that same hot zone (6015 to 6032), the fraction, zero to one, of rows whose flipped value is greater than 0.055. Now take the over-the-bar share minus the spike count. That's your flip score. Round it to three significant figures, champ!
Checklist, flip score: -2.42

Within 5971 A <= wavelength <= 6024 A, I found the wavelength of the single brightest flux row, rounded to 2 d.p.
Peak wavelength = 5993.96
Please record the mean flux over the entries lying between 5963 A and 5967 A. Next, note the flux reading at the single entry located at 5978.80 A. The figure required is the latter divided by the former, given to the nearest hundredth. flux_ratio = 0.79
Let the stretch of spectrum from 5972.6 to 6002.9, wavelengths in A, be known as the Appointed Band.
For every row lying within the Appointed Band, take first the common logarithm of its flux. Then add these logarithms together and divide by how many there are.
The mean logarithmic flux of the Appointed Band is 1.26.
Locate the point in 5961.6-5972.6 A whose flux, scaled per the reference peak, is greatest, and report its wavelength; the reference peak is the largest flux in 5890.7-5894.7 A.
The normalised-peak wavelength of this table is 5970.55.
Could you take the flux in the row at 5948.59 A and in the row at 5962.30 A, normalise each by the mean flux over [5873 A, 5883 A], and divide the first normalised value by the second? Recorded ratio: 1.11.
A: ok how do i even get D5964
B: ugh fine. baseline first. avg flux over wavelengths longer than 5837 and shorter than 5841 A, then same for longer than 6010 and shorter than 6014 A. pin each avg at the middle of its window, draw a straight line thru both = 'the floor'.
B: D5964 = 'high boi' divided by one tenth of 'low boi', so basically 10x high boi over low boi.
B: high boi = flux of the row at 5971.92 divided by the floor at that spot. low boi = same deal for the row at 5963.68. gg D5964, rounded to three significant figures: 10.8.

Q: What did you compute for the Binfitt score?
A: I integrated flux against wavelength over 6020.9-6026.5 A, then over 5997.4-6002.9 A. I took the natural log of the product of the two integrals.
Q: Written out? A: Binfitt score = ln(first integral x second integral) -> 9.24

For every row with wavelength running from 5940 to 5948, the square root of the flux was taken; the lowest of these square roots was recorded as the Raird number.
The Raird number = 3.82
